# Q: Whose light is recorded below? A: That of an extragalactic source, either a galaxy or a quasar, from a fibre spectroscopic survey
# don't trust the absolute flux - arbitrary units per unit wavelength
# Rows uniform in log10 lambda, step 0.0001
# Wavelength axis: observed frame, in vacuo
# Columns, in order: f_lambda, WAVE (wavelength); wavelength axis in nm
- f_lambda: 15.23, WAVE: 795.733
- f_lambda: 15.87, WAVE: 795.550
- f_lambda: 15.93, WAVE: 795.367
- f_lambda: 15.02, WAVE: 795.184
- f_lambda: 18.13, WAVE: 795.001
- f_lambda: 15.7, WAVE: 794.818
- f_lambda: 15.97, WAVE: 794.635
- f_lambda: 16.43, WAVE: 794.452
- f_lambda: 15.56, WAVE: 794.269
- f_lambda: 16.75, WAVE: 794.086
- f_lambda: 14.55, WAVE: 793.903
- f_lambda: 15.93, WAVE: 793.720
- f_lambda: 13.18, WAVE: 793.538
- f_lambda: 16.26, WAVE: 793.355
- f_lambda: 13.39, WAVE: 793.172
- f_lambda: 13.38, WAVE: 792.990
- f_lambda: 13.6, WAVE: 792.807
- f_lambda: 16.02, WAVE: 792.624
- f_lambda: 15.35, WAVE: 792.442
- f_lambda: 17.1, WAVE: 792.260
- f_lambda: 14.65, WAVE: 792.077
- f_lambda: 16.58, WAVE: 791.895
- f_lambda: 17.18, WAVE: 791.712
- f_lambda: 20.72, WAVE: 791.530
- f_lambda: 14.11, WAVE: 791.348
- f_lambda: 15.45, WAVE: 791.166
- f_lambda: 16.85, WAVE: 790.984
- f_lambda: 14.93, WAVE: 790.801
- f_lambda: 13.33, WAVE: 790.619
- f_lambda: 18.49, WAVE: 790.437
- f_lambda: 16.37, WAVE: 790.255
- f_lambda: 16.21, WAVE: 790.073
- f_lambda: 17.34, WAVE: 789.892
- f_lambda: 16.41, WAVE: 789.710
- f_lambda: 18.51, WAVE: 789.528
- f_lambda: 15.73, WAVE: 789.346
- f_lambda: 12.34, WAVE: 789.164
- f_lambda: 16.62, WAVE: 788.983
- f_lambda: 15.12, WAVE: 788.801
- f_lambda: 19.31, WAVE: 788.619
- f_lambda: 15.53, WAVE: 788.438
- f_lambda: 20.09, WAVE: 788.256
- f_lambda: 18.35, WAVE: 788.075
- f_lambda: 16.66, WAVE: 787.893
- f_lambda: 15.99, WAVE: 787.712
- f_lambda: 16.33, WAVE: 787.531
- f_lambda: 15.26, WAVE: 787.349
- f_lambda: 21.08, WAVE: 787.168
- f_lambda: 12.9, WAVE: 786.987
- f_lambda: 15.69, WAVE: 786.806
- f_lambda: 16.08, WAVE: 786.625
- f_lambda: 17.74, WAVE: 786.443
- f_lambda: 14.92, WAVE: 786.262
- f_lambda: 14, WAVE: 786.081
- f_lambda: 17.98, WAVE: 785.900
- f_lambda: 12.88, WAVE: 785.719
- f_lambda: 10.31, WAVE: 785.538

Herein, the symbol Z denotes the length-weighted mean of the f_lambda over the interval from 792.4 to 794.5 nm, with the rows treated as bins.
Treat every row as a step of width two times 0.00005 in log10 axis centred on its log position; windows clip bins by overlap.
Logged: 15.0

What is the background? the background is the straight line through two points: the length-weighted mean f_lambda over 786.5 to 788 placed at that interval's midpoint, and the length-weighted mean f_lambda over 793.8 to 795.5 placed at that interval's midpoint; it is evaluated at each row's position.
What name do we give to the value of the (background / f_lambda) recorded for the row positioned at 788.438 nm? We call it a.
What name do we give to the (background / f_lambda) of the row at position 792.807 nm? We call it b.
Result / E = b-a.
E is 0.14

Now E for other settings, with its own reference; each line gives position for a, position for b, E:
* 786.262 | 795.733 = -0.05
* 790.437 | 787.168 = -0.10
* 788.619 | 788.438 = 0.21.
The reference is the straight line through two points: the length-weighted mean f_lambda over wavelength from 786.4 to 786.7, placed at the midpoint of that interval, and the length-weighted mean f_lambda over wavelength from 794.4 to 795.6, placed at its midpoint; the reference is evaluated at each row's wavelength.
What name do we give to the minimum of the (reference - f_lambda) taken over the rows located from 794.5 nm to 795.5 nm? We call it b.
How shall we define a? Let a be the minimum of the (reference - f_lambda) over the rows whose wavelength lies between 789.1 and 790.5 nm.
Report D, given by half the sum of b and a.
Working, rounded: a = -2.0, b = -2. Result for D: -2.0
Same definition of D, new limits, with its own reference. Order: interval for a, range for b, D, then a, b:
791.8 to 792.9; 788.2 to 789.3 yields -2.1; -0.7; -3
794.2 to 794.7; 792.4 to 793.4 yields -0.1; -0.2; 0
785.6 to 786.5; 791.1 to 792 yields -2.7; -1.2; -4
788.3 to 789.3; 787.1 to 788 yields -3.5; -2.7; -4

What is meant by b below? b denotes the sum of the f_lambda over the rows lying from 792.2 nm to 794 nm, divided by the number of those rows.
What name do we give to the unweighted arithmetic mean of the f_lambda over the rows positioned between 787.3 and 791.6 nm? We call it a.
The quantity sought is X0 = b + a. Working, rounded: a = 16.5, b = 14.88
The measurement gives 31.4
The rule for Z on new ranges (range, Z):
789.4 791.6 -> 16.5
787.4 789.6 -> 16.7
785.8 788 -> 16.2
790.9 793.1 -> 15.9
